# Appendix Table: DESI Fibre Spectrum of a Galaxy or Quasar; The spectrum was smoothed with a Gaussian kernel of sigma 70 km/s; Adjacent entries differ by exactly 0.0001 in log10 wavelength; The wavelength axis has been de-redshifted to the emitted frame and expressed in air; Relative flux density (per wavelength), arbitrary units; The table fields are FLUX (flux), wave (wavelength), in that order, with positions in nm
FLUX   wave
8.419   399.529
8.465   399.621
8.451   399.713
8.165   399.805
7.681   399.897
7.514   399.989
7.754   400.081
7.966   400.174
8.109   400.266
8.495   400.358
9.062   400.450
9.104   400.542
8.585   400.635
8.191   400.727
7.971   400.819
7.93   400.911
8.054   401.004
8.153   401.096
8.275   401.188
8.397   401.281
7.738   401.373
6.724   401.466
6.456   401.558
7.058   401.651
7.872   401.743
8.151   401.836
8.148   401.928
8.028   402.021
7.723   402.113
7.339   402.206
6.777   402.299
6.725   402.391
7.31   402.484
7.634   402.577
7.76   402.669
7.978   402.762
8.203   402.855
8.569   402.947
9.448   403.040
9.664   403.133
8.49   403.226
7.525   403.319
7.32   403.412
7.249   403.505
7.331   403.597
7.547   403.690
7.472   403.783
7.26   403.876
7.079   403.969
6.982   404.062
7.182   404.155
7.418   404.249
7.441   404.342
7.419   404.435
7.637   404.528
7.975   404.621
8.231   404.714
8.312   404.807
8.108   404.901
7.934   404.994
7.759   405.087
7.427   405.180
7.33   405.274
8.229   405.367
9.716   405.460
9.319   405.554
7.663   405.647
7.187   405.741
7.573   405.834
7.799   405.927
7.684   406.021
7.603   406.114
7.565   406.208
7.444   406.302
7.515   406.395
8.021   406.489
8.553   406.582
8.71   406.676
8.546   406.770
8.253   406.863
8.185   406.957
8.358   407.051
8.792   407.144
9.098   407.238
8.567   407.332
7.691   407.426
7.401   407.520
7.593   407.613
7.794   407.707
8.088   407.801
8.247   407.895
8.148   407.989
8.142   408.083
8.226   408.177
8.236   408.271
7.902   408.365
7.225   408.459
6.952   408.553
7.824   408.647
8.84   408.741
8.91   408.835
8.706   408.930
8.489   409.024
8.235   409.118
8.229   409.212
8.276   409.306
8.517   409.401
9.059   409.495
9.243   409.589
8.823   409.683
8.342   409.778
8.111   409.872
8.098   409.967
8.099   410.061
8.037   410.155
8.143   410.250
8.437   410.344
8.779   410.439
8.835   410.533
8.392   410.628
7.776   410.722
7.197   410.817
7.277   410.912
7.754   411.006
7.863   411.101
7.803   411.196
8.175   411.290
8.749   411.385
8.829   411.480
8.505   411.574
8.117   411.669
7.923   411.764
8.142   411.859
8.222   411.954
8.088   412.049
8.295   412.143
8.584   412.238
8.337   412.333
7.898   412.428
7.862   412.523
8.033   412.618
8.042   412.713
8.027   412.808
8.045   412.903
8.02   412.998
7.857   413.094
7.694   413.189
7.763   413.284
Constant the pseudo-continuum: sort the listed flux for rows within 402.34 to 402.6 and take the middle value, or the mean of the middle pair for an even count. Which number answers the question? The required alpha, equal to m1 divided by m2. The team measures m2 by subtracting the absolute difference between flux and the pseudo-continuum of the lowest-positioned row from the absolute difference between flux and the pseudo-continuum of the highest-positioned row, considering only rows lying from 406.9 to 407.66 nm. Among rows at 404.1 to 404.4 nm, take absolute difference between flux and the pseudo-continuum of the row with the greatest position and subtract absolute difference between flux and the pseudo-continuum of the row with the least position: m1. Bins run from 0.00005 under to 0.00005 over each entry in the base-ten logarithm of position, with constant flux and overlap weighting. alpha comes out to 0.0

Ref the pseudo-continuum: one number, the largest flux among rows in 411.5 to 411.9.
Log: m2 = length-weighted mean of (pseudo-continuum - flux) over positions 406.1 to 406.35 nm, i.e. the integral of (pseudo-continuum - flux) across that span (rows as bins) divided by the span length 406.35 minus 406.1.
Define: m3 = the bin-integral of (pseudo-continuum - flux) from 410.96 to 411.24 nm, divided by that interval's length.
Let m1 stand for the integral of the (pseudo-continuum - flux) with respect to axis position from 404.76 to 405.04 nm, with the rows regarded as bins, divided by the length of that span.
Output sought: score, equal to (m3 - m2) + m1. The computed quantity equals 0.11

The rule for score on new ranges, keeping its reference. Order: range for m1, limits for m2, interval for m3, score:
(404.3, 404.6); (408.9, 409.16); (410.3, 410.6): 0.76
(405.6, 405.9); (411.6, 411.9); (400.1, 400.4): 0.95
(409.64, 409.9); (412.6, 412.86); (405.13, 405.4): 0.46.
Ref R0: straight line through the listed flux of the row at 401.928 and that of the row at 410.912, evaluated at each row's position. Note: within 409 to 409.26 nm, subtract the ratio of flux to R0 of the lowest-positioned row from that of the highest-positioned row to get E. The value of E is -0.03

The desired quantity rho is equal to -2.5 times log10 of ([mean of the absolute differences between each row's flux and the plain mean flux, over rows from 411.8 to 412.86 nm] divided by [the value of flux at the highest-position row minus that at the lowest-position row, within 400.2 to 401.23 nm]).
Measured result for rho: 0.0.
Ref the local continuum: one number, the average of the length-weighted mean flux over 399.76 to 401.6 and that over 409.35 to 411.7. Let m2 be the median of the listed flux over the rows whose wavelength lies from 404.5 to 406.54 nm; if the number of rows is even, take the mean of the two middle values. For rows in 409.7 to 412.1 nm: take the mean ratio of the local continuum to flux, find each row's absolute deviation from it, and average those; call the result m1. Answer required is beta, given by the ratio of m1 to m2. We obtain 0.0048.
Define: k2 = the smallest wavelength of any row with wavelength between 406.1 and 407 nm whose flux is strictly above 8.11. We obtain 406.582 nm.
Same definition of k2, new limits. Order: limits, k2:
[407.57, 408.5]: 407.895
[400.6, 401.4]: 400.635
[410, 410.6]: 410.250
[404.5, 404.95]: 404.714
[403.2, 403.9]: 403.226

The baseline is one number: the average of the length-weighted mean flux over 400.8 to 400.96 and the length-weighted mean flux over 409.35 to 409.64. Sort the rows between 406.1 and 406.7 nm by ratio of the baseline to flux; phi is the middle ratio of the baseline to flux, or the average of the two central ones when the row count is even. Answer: 1.11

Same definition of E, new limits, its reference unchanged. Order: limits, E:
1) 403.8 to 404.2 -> -0.01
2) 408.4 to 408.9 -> 0.23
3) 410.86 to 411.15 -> 0.08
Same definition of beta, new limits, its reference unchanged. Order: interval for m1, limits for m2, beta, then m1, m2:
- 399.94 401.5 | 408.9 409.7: 0.0058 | 0.049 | 8.52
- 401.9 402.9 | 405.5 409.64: 0.0074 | 0.061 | 8.21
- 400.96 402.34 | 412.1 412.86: 0.0097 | 0.078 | 8.04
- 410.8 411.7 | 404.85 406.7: 0.0074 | 0.057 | 7.72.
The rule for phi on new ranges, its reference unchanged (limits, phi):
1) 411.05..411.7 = 1.03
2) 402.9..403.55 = 0.99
